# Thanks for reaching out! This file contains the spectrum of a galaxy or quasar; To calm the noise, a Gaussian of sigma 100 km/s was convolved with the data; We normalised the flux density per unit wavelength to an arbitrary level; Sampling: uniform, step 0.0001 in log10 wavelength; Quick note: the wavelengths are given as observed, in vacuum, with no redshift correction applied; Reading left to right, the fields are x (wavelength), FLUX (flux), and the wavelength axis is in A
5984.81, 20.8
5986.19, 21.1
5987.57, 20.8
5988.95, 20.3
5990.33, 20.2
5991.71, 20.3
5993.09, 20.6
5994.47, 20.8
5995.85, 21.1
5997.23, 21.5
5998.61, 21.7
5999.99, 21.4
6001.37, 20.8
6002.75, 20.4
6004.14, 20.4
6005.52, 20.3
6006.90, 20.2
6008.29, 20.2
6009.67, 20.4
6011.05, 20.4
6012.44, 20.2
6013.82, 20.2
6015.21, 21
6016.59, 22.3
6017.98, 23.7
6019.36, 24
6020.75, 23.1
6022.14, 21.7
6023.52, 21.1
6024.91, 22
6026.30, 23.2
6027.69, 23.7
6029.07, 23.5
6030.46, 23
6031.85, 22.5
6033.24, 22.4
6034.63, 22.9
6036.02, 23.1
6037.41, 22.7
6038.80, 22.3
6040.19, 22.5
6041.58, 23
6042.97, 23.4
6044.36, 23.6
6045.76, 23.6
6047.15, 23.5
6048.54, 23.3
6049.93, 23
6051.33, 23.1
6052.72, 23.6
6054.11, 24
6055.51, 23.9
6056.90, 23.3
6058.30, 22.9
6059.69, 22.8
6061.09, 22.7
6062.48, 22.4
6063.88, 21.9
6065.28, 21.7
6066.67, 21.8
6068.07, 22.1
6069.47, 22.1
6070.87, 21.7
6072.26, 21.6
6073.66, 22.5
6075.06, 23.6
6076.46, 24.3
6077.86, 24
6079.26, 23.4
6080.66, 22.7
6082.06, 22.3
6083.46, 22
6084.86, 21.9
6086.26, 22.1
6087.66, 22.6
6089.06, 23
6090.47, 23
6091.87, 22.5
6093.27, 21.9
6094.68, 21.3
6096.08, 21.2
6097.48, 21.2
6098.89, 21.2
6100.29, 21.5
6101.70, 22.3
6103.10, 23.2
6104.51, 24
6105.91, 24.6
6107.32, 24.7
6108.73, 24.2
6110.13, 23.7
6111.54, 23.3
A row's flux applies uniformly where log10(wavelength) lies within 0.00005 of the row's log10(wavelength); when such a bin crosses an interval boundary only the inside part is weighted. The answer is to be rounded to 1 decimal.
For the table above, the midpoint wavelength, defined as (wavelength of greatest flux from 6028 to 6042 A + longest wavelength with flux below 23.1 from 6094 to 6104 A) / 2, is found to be 6065.4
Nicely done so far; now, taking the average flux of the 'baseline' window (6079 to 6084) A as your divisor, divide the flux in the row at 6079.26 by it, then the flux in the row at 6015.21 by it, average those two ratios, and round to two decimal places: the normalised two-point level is 0.98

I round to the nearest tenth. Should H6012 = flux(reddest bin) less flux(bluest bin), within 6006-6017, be 2.1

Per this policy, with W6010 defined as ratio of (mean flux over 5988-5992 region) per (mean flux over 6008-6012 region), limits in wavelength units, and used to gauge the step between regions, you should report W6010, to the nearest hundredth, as 1.00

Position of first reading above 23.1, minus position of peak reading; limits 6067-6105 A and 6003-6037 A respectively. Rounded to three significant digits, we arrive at 55.7 A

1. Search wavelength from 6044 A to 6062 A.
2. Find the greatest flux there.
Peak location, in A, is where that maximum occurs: 6054.11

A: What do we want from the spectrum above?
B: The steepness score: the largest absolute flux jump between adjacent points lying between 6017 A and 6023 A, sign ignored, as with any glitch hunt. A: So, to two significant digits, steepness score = 1.4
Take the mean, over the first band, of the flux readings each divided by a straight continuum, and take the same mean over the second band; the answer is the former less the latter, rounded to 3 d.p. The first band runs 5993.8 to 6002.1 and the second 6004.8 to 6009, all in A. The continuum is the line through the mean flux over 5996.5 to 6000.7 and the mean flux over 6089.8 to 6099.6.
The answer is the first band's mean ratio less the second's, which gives 0.047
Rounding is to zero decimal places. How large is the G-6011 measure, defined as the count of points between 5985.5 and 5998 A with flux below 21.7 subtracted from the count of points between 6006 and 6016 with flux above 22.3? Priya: -9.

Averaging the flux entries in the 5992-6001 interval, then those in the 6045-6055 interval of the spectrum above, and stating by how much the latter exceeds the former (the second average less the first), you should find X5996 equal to 2.3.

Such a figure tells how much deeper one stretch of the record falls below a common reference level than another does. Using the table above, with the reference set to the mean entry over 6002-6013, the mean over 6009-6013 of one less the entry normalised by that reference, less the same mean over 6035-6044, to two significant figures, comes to 0.12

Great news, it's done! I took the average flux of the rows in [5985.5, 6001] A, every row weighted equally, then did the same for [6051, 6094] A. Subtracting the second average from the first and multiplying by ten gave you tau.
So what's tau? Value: -18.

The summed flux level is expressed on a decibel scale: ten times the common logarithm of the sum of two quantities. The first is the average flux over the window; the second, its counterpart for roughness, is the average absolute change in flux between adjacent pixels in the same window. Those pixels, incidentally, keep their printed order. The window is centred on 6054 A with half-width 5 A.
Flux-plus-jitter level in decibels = 13.8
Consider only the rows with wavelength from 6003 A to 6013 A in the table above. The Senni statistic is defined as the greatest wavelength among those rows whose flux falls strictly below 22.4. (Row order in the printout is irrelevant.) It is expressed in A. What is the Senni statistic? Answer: 6012.44 A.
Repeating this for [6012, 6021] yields 6016.59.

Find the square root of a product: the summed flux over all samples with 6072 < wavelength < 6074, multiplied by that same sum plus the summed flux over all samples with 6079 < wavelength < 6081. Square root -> 63.1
